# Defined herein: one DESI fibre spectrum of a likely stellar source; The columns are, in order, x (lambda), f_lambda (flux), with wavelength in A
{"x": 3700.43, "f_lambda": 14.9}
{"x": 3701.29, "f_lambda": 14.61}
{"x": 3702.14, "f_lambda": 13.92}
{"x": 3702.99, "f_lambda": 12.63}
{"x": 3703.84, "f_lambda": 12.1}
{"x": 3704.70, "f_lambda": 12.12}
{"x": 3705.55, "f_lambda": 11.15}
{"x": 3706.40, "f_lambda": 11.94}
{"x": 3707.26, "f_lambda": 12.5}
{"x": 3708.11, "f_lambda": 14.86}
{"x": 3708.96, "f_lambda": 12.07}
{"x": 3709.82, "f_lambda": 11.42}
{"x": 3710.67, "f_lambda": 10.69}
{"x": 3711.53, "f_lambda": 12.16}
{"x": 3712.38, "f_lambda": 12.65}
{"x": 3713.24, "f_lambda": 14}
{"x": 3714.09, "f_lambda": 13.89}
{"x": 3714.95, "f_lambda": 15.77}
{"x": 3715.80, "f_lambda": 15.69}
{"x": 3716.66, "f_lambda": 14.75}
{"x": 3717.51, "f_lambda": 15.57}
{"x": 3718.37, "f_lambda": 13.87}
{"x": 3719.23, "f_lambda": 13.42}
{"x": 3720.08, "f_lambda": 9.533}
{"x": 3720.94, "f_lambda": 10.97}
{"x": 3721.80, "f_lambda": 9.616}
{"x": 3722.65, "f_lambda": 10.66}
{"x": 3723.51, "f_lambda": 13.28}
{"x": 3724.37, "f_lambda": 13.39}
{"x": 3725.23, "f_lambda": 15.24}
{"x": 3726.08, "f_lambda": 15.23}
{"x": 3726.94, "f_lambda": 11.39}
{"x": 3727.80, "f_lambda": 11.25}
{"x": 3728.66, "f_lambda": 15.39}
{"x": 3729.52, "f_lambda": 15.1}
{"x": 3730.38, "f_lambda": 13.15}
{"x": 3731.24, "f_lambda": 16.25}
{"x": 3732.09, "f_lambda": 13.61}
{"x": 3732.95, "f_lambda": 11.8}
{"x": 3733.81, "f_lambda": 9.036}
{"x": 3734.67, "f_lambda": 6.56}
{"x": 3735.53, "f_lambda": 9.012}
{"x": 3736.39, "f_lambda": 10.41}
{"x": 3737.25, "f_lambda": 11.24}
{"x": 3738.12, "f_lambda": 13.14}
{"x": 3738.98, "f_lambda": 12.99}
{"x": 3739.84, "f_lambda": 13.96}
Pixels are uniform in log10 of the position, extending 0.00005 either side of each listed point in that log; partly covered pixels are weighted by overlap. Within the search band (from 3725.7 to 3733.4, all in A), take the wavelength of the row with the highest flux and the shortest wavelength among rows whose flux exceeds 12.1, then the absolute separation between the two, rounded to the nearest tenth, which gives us 5.2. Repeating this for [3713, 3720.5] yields 1.7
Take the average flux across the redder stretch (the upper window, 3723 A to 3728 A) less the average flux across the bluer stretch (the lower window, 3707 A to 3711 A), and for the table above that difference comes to 1.0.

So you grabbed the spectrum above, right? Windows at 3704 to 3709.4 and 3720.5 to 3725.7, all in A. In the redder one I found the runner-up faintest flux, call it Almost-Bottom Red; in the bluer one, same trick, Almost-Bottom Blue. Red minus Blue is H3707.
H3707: -1.3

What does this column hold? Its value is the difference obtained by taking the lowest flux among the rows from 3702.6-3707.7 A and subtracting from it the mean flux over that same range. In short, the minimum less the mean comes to -0.9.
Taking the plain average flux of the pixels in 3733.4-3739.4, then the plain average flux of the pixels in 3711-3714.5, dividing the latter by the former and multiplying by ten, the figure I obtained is 12.7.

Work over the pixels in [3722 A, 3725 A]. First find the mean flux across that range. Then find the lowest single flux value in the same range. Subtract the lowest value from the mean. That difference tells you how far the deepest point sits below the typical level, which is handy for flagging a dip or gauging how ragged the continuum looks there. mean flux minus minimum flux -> 1.8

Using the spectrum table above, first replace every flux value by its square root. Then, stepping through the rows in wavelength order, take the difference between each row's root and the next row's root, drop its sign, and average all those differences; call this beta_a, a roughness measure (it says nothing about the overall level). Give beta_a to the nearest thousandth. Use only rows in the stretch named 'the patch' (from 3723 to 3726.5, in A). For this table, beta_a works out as 0.087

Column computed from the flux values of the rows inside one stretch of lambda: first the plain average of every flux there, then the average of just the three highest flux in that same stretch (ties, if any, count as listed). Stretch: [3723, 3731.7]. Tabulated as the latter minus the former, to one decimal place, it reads 1.7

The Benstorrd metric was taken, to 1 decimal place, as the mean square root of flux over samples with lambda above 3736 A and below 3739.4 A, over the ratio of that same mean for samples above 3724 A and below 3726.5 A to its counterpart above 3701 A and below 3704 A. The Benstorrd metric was 3.3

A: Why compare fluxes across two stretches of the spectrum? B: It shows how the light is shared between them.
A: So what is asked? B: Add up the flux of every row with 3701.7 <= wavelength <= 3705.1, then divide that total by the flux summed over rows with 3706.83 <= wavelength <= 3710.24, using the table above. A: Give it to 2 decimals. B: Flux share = 1.00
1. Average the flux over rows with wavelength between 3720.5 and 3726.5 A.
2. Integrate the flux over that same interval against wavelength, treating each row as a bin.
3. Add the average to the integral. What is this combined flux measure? 88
